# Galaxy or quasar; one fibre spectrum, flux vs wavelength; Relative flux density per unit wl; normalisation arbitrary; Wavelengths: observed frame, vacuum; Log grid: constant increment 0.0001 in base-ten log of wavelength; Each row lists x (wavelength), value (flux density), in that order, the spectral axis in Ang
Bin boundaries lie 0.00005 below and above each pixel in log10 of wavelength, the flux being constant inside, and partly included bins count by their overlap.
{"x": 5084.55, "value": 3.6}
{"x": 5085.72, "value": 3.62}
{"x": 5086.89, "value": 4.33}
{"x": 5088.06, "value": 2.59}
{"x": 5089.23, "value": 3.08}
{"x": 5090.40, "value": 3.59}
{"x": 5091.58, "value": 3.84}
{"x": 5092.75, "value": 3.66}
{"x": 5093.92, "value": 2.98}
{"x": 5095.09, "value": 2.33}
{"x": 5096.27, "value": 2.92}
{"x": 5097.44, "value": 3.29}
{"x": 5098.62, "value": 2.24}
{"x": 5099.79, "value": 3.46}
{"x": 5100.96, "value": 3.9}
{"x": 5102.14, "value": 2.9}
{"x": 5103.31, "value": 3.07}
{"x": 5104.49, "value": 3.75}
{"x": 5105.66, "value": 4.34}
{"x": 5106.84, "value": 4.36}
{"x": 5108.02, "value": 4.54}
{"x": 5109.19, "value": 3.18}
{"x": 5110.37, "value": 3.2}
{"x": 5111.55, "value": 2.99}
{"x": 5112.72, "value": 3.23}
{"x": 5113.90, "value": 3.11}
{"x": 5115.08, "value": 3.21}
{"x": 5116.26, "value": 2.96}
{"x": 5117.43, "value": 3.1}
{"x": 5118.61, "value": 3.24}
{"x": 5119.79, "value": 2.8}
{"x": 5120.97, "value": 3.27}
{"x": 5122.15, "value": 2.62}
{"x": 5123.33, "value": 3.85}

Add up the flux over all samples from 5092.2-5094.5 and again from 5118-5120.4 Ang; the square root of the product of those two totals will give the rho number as 6.33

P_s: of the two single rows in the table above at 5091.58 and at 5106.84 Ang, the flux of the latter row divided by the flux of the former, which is 1.14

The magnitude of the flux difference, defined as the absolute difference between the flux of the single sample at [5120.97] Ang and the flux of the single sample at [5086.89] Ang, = 1.06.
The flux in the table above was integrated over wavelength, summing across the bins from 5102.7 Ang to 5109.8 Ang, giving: 27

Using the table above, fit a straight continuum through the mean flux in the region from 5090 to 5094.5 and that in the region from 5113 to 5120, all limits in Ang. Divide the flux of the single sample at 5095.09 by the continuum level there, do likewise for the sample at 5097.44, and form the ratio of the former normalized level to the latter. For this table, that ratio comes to 0.70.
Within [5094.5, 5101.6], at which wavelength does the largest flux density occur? 5100.96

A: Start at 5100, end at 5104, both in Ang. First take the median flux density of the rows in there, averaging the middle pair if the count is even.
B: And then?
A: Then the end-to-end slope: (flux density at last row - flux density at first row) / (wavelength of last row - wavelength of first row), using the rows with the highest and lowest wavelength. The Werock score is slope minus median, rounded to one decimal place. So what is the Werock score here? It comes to -3.4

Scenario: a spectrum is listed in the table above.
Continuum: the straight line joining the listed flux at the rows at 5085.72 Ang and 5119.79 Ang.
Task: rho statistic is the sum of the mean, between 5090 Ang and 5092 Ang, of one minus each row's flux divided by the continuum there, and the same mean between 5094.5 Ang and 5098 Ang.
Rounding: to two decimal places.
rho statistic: 0.09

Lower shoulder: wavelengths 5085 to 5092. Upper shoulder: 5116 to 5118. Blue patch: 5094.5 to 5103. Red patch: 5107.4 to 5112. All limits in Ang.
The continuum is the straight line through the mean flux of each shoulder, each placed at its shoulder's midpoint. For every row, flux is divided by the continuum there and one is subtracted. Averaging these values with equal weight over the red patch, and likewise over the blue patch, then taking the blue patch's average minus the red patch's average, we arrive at -0.20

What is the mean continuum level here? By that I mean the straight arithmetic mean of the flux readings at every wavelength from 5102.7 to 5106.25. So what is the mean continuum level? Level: 3.72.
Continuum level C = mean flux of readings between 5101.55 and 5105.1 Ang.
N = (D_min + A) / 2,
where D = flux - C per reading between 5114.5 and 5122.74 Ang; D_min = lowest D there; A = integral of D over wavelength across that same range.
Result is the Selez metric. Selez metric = -1.2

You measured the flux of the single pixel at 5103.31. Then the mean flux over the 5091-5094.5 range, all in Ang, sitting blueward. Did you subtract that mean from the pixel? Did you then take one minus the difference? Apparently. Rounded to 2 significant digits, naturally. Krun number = 1.4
